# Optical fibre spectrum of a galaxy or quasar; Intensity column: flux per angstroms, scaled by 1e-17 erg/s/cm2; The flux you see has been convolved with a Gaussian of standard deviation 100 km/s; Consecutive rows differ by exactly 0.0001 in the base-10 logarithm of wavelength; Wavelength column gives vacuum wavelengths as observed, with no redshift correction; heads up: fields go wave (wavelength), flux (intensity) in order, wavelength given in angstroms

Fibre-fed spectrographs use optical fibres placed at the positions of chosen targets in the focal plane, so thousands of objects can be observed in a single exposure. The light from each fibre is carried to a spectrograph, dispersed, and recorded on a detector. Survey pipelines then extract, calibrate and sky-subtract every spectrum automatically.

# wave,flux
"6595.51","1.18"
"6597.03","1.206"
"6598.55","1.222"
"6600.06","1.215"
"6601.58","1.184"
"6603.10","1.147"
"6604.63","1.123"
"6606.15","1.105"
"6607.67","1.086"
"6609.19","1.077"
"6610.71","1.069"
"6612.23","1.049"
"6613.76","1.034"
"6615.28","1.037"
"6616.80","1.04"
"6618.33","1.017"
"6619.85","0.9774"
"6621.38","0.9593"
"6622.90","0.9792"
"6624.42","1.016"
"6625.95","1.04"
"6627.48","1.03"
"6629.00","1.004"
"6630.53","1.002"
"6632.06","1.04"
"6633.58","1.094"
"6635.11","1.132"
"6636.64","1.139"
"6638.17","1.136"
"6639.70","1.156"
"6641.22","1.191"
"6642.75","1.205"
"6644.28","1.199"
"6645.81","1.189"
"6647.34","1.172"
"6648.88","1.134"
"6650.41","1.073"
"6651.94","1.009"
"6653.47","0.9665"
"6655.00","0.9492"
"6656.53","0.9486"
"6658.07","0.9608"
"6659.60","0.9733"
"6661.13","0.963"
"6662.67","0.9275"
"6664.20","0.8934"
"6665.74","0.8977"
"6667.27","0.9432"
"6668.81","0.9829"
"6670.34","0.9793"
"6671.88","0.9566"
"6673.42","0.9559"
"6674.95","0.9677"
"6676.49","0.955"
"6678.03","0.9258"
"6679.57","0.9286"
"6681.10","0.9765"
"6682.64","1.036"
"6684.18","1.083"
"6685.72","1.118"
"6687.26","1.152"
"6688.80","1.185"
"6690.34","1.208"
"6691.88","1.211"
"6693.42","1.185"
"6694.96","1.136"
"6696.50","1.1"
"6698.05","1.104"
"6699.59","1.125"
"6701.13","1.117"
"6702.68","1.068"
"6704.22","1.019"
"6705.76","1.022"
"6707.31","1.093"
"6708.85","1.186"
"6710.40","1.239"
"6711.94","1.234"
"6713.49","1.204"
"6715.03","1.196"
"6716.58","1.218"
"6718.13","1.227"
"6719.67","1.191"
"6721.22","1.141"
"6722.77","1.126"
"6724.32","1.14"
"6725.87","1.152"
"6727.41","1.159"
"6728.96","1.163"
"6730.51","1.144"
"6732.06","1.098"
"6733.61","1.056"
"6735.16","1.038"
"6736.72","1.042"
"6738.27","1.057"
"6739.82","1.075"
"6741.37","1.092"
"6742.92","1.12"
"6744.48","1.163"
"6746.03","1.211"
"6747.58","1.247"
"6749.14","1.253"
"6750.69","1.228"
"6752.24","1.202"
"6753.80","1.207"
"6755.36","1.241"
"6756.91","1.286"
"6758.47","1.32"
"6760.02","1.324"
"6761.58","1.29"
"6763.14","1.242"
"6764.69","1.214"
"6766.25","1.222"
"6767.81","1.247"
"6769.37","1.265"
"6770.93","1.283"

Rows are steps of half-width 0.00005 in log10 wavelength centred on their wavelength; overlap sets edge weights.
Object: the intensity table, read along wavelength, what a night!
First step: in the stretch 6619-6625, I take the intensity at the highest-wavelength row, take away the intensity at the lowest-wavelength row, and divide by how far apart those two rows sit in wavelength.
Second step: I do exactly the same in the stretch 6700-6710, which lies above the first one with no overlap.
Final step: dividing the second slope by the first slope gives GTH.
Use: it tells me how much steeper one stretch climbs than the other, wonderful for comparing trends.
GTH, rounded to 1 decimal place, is 1.1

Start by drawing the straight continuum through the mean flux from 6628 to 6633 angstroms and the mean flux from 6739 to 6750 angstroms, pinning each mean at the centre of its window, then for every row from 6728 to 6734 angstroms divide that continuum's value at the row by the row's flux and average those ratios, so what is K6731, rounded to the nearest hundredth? 1.03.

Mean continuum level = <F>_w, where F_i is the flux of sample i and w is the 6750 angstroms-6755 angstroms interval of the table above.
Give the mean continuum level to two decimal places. 1.21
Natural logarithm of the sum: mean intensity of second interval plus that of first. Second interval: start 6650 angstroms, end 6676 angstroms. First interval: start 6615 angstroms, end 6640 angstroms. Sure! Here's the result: 0.70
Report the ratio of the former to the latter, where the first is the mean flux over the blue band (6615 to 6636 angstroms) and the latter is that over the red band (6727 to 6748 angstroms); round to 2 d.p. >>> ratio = 0.92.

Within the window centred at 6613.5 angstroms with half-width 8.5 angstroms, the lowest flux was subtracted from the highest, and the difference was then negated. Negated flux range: -0.15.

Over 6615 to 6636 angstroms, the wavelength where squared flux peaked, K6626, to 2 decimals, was 6635.11 angstroms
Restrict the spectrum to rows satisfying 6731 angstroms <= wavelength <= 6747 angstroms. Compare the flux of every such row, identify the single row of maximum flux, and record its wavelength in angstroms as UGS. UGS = 6746.03 angstroms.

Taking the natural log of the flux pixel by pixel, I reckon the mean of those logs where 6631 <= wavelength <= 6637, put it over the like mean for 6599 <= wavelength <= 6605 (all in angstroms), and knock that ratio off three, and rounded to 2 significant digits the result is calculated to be 2.4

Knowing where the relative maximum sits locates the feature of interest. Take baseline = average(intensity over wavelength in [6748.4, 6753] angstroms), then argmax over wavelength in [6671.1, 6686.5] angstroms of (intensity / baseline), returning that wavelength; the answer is 6685.72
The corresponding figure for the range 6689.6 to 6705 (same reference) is 6691.88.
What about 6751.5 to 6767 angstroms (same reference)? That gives 6760.02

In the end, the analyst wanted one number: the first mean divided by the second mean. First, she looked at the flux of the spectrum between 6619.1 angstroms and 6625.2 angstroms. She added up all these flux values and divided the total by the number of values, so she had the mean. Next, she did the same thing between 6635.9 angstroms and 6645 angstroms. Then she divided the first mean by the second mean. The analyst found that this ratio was 0.839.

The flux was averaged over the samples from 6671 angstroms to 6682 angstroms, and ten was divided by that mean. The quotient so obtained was 10.5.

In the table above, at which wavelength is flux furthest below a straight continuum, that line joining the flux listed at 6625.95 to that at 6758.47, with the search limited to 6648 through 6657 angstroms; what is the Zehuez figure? 6656.53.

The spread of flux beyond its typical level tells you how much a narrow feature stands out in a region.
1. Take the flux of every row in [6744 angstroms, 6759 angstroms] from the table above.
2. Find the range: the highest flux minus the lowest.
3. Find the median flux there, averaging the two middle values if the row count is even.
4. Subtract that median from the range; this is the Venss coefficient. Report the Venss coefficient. -1.08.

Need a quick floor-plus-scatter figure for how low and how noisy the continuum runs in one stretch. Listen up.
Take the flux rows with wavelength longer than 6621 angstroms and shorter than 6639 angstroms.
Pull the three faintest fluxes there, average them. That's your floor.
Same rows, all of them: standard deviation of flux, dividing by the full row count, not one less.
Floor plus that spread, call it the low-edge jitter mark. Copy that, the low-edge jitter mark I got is 1.04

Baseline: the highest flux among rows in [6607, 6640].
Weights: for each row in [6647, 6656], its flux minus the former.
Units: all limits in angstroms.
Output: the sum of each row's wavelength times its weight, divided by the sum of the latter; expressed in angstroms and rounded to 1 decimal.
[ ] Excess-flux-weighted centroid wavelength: 6653.2 angstroms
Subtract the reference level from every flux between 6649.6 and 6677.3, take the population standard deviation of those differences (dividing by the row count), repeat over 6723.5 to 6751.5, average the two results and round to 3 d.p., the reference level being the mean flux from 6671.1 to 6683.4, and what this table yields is 0.053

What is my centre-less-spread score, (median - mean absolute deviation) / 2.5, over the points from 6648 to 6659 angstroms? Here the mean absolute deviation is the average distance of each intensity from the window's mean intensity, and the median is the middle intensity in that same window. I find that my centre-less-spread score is 0.36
